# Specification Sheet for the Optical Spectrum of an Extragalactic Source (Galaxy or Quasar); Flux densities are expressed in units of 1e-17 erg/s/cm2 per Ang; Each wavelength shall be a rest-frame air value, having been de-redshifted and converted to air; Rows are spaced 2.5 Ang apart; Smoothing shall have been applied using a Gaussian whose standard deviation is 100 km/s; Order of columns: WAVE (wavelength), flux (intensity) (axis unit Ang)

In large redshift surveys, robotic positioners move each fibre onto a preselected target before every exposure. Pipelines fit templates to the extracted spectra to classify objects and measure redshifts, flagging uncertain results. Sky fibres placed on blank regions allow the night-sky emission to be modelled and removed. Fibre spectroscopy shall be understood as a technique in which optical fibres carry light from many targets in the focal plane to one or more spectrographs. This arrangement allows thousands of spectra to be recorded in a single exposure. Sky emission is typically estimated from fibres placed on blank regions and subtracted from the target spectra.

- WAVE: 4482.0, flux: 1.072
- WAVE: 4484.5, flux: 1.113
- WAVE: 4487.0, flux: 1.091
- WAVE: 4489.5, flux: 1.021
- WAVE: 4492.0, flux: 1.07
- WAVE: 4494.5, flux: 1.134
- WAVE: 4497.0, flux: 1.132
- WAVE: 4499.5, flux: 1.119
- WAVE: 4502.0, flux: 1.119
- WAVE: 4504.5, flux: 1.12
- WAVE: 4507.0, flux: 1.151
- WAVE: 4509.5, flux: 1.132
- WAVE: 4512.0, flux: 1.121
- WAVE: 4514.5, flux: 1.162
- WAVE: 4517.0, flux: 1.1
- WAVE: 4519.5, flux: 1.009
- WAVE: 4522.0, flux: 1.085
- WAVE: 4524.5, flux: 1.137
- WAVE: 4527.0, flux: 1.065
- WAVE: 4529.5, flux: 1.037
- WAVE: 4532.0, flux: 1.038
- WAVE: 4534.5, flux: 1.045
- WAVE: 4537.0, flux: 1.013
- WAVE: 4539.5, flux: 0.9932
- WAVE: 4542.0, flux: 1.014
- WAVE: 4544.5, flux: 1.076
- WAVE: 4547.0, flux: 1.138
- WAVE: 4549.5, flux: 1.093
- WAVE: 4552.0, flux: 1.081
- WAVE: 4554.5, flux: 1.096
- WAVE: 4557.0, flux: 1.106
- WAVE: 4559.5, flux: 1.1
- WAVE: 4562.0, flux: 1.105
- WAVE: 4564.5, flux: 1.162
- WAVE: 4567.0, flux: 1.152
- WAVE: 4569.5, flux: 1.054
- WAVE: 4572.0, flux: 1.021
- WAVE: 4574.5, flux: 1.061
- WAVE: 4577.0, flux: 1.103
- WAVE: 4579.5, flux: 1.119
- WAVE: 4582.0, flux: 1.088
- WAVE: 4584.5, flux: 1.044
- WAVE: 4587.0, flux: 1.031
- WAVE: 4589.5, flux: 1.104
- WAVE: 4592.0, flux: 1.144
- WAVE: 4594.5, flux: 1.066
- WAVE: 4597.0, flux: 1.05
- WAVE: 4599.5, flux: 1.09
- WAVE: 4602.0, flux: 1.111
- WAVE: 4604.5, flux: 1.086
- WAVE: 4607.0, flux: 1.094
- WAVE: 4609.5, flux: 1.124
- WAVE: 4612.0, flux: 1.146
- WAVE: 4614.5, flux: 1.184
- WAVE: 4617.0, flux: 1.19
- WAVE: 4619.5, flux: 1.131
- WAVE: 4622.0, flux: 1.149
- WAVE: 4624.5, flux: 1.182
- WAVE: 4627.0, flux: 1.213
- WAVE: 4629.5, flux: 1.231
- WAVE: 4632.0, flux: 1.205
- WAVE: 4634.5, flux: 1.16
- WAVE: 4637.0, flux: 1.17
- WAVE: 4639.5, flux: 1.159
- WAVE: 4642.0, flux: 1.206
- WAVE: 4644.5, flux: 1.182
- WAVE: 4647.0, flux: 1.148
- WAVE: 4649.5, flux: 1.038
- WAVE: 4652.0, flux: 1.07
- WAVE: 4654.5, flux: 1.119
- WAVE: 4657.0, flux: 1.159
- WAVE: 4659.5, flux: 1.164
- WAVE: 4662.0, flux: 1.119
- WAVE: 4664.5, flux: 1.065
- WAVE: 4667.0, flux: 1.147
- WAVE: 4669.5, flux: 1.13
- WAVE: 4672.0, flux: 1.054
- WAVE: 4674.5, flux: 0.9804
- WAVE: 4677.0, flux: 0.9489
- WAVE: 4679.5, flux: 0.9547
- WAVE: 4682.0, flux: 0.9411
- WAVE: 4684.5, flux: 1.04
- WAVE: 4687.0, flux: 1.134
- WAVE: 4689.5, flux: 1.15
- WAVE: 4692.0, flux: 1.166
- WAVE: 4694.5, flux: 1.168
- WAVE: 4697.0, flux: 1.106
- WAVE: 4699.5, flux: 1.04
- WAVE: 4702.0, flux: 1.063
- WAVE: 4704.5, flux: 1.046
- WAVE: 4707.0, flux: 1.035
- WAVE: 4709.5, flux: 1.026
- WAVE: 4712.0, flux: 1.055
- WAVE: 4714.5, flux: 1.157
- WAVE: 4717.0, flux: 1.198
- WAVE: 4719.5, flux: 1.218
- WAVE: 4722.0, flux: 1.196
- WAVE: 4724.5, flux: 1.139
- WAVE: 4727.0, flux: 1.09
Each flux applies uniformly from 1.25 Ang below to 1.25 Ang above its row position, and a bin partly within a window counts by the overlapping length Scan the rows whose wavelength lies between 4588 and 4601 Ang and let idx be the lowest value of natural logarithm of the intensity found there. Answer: 0.05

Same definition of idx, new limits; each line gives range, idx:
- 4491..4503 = 0.07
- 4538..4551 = -0.01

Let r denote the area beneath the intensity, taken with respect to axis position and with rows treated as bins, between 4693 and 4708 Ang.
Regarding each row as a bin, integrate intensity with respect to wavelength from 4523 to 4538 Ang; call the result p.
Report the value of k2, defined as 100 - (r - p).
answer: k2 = 100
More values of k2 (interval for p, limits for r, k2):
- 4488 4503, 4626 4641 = 99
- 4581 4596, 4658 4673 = 99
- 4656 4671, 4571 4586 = 101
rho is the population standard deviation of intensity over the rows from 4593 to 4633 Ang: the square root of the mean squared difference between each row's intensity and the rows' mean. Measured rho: 0.05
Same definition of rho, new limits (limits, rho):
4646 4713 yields 0.07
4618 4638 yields 0.03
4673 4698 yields 0.09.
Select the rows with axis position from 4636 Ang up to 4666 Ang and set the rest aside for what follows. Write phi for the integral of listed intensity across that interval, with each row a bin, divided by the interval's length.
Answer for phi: 1.133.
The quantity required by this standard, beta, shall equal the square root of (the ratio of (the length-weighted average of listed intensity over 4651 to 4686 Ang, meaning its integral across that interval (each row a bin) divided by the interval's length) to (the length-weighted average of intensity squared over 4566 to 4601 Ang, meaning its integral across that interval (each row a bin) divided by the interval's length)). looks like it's 0.95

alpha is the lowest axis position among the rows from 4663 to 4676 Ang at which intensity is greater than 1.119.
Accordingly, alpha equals 4667.0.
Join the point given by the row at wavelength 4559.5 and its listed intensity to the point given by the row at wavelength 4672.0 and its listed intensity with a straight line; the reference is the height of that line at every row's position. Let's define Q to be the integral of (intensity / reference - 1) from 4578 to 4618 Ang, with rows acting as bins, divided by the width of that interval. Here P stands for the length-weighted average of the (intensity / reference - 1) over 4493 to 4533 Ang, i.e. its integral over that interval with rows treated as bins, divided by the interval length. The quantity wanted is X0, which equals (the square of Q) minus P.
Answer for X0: 0.014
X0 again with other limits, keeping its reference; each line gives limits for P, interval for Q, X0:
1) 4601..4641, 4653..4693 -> -0.078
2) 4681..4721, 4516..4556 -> -0.052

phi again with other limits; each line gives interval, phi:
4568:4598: 1.075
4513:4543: 1.059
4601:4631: 1.154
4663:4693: 1.059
